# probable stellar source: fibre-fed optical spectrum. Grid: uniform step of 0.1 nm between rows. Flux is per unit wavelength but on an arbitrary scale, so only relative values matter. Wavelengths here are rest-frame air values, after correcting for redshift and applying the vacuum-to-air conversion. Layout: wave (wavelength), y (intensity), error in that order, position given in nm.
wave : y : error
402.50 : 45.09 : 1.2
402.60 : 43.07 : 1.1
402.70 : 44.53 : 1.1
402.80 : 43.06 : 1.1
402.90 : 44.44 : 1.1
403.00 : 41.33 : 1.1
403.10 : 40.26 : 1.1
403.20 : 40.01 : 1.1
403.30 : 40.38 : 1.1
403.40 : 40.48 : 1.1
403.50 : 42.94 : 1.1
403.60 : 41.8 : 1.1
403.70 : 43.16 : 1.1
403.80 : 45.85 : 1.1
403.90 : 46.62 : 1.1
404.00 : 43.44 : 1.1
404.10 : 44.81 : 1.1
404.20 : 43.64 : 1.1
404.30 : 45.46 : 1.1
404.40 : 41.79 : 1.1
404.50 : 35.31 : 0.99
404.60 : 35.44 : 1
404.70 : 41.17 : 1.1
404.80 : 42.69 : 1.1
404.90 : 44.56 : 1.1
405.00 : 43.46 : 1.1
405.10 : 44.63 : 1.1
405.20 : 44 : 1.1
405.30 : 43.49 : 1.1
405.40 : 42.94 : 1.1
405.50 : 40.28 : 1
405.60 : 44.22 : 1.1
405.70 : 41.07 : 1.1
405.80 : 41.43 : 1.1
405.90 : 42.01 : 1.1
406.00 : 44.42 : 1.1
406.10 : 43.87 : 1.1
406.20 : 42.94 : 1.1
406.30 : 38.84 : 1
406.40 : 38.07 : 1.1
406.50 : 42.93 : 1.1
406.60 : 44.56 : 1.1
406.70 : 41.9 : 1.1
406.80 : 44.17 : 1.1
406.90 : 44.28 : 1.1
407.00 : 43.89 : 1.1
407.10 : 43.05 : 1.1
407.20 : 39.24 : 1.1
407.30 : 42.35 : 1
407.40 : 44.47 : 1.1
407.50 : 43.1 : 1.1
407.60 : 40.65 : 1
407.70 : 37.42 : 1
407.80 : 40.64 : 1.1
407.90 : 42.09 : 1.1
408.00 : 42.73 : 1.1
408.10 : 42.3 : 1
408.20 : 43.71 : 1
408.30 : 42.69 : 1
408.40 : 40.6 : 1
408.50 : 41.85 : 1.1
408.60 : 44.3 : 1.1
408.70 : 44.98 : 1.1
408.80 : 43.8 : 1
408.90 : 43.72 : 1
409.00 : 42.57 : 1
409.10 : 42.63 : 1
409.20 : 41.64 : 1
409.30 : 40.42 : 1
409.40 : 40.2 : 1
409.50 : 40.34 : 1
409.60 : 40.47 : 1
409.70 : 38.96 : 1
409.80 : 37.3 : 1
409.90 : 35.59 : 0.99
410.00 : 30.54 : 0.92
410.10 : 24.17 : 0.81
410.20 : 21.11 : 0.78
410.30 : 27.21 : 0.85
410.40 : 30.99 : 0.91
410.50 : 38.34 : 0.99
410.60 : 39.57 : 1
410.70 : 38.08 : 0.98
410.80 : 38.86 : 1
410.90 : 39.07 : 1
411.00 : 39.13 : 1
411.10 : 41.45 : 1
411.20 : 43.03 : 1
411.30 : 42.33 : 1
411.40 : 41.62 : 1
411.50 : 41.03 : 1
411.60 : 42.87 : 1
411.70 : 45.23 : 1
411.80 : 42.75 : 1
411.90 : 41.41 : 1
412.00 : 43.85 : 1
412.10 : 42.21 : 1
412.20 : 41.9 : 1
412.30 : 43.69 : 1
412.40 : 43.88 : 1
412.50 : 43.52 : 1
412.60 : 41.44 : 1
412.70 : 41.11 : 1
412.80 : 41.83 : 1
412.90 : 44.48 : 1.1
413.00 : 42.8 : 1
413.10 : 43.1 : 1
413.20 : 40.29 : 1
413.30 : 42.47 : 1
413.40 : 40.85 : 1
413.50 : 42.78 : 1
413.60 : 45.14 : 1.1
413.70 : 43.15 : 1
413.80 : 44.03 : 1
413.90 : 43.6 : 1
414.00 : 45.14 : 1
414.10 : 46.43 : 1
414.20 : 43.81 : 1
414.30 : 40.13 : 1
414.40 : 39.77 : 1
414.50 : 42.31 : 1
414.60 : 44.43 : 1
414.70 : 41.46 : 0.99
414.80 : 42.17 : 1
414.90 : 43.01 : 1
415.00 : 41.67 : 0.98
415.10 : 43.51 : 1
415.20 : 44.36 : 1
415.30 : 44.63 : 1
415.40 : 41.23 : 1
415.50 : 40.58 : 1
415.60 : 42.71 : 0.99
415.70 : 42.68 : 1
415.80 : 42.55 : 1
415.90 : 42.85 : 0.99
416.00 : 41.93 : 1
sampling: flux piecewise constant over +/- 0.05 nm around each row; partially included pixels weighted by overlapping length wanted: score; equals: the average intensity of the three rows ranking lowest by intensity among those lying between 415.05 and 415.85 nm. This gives 41.5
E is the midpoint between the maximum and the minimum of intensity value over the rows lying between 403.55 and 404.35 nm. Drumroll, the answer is 44.2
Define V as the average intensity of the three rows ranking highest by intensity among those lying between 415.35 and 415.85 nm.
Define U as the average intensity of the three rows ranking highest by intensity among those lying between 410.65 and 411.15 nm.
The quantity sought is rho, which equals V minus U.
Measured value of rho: 2.8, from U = 39.9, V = 42.6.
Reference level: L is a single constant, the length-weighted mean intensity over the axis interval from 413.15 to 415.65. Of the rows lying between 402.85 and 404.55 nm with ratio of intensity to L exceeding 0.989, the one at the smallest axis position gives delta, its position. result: 402.90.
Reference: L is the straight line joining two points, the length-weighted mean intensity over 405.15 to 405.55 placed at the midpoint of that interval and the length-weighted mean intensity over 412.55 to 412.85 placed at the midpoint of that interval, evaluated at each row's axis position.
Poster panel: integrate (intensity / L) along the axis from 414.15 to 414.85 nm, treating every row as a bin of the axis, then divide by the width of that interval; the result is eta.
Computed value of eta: 1.02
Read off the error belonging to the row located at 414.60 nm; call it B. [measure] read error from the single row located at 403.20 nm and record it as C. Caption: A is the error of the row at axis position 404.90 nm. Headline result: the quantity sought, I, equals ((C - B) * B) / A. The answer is 0.09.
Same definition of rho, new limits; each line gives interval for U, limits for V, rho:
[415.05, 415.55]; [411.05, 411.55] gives -1.8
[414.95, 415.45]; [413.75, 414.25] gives 1.0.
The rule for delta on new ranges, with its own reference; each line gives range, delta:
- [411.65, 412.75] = 411.70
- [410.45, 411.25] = 411.20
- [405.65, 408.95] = 406.00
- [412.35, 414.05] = 412.40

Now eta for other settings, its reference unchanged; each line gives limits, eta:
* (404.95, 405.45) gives 1.02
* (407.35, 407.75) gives 0.98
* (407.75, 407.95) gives 0.98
